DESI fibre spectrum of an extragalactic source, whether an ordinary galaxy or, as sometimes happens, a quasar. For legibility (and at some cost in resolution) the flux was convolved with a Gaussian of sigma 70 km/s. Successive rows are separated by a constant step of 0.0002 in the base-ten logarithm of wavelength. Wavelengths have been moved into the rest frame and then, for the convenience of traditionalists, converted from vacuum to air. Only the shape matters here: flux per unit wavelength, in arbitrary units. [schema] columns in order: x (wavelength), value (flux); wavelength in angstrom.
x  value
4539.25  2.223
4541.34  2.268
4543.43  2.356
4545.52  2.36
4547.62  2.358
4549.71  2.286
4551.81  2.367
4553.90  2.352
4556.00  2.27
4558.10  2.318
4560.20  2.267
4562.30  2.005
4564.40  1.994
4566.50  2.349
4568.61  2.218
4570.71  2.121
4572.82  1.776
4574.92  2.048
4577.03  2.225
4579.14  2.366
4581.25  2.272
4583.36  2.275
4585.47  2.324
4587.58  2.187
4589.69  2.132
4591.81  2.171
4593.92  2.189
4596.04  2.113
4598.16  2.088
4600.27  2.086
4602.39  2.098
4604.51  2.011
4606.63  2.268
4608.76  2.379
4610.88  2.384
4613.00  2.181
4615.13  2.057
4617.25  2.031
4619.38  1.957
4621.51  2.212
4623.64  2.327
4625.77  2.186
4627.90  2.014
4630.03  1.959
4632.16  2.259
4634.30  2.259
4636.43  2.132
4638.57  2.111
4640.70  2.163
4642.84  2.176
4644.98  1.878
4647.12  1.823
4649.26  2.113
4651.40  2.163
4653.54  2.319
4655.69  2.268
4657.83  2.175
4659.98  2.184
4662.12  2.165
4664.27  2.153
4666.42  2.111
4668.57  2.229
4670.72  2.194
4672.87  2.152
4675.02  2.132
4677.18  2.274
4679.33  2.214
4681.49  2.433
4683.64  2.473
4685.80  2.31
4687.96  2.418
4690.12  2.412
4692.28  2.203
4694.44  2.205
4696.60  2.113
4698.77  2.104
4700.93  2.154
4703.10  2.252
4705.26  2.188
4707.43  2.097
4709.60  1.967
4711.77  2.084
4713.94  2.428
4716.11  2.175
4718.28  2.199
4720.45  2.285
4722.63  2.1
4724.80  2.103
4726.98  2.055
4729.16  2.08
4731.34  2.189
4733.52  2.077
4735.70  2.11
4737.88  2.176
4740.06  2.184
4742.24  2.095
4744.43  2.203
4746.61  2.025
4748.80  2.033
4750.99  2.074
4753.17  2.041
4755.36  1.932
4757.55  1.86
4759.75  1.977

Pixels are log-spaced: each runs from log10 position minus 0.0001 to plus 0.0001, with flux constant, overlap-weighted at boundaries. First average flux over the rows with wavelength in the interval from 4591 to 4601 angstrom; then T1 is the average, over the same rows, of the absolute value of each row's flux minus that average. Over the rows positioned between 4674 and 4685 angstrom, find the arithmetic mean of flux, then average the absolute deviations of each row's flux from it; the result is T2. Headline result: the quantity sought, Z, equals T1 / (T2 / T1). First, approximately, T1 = 0.040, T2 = 0.12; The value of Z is 0.01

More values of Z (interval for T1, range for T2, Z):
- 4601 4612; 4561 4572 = 0.16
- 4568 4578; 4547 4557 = 0.45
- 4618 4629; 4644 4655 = 0.09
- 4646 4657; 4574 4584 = 0.23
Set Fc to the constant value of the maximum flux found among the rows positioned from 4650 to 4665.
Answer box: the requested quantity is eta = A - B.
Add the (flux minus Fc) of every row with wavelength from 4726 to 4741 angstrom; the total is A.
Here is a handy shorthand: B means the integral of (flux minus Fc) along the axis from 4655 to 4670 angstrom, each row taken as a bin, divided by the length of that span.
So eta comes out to -1.22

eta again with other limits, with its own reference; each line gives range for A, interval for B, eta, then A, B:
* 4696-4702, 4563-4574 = -0.36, -0.59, -0.23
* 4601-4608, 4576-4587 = -0.55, -0.58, -0.03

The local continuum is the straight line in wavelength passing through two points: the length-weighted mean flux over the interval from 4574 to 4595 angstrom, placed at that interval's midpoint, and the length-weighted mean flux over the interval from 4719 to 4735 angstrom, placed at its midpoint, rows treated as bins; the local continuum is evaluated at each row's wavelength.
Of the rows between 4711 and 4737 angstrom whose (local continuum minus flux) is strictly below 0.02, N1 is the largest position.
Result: 4735.70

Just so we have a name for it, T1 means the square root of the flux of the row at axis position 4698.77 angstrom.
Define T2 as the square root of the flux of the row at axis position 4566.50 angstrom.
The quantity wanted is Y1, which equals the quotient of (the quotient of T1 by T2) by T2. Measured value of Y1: 0.618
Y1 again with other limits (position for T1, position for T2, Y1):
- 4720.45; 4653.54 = 0.652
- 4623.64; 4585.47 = 0.656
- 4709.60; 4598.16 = 0.672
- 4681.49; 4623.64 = 0.670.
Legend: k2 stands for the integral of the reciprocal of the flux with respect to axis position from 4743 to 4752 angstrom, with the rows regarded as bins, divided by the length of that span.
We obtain 0.48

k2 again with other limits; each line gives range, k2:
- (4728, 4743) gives 0.47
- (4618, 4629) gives 0.47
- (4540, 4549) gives 0.43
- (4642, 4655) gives 0.48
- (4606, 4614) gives 0.43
